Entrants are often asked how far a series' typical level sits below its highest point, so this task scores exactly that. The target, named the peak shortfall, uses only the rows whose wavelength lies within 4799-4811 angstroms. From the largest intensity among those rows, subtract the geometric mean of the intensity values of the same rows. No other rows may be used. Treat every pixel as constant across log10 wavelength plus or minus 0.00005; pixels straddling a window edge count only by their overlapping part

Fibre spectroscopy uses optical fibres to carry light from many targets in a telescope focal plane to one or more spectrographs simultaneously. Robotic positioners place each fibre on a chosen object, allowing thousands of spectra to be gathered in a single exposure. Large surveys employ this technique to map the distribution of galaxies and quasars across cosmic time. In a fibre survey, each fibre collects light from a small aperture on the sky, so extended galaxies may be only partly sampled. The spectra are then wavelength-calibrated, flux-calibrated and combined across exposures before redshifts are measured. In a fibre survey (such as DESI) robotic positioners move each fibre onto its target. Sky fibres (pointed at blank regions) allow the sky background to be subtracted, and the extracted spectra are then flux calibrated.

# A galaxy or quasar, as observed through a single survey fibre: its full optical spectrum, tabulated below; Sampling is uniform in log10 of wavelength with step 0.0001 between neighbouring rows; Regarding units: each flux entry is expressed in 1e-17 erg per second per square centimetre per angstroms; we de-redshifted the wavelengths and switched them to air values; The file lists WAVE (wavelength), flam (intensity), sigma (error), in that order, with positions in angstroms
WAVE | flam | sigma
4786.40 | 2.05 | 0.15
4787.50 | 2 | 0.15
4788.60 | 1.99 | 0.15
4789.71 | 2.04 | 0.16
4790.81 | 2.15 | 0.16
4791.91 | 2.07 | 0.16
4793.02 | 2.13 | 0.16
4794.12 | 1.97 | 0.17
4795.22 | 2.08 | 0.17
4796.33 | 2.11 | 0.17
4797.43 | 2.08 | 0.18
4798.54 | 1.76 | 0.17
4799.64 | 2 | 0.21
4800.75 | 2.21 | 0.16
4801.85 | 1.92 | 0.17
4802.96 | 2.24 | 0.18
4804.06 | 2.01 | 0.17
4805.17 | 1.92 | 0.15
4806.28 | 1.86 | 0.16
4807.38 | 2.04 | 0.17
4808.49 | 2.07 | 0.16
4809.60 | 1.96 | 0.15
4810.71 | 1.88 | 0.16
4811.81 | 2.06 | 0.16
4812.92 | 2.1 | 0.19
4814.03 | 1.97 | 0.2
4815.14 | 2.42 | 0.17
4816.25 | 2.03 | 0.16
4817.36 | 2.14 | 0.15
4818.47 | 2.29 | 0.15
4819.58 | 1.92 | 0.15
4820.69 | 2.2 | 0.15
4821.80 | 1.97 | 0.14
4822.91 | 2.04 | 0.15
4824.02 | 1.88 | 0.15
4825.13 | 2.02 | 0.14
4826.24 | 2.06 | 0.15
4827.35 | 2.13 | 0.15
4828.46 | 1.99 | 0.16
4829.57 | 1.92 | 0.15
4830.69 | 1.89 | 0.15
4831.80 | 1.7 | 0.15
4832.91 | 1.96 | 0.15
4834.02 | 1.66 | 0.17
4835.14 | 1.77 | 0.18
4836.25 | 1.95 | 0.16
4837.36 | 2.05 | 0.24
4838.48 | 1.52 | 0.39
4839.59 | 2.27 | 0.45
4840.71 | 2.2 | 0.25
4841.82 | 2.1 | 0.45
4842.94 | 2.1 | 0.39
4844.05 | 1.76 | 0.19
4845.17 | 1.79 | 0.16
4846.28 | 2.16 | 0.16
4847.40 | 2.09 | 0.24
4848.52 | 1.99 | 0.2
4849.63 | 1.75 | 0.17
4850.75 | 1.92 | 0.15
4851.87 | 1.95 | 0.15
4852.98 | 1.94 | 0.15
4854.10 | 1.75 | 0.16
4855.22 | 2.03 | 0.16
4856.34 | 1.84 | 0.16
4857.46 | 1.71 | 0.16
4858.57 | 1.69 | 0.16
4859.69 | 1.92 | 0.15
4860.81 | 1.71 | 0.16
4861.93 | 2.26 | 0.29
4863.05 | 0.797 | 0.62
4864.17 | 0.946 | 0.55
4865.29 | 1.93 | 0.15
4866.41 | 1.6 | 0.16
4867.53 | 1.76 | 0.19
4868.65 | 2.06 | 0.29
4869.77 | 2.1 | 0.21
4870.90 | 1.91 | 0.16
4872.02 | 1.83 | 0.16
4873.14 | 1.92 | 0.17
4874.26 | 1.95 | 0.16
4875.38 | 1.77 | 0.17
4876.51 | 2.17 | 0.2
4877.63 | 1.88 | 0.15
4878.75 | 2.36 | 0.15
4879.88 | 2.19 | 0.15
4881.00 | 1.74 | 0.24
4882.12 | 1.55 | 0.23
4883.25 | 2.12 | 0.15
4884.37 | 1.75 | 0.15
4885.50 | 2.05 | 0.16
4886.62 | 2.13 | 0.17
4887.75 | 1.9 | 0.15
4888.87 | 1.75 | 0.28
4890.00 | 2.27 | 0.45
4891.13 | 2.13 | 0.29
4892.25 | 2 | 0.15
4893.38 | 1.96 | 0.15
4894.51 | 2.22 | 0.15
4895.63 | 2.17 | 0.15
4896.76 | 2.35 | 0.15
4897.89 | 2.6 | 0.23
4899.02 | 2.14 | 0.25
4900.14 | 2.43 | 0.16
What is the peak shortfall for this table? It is 0.23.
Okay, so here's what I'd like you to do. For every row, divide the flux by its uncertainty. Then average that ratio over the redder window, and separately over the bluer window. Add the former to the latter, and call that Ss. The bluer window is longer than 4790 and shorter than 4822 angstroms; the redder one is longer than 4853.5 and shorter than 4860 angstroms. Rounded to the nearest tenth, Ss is 24.0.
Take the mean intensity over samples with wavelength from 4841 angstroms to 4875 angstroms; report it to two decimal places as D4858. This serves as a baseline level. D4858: 1.84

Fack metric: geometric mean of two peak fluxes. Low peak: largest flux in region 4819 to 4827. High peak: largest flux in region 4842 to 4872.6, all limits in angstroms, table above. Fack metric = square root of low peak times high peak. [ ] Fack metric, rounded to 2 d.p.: 2.23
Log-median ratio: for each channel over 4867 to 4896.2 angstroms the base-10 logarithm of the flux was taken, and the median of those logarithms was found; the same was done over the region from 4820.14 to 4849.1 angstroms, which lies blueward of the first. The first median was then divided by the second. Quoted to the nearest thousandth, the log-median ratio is 0.993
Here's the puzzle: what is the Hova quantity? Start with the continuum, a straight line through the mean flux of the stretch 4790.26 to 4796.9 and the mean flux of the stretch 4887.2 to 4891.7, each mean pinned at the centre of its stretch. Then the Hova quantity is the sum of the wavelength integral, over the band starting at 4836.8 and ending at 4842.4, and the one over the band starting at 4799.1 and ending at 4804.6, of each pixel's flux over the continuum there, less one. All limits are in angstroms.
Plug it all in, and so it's -0.07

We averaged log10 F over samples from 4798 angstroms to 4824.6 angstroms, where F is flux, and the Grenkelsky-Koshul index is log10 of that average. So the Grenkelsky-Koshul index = -0.512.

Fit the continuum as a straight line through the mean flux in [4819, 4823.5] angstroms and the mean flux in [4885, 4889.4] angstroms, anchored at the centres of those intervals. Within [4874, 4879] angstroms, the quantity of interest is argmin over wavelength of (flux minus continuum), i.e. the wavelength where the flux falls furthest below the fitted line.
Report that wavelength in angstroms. 4875.38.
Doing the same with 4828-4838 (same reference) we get 4834.02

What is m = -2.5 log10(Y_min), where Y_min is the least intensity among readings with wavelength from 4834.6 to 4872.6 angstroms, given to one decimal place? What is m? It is 0.2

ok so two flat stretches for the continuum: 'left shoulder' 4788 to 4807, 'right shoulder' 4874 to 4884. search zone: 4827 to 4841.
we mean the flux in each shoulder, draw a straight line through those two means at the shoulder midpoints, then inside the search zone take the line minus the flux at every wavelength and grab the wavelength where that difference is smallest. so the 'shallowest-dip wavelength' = 4839.59 angstroms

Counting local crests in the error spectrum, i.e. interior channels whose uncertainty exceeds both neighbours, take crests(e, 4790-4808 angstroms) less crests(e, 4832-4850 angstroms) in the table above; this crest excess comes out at -1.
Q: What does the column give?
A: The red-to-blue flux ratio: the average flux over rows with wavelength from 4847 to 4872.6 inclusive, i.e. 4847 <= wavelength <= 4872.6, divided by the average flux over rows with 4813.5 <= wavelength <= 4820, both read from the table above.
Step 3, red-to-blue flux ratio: 0.85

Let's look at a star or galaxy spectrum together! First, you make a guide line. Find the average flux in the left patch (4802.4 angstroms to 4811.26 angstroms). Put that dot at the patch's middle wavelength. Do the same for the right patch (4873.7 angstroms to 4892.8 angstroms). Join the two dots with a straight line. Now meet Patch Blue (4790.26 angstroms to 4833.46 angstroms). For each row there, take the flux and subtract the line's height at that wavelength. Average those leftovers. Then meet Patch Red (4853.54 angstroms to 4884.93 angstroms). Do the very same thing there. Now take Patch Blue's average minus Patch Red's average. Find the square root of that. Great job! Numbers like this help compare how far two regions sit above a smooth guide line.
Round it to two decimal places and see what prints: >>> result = 0.43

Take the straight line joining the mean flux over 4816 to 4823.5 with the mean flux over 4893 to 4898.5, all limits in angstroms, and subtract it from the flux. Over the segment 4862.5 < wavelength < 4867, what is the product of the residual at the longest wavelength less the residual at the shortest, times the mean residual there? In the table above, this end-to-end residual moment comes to -0.69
